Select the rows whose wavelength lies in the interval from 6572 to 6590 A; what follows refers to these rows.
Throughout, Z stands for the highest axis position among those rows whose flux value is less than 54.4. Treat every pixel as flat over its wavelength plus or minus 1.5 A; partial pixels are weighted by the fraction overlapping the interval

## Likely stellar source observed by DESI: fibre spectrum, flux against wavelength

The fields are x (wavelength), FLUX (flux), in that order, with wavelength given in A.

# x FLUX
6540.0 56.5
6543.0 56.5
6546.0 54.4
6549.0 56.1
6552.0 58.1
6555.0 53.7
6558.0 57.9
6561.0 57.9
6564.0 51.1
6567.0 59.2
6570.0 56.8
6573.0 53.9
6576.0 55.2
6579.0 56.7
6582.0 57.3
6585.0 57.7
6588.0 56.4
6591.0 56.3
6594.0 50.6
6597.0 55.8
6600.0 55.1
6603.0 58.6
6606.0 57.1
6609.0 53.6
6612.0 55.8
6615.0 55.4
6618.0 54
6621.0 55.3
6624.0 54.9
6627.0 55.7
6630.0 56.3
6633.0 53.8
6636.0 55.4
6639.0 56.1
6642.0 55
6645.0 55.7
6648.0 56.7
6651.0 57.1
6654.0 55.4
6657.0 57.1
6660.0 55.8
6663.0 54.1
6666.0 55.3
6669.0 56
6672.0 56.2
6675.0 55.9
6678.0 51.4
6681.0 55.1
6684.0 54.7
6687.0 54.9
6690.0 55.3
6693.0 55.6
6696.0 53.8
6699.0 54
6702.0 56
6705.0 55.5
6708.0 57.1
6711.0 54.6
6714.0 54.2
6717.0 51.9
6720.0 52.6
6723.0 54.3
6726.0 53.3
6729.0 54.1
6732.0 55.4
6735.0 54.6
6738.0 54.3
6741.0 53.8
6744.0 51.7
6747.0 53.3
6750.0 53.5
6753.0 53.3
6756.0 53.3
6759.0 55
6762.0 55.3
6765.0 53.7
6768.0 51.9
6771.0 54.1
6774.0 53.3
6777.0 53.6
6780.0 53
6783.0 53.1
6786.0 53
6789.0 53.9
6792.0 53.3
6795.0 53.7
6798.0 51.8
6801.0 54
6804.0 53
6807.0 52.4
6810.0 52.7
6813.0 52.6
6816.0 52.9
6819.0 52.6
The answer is 6573.0 A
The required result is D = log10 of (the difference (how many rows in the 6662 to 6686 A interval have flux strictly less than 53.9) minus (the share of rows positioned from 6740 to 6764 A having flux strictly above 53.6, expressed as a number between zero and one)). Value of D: -0.2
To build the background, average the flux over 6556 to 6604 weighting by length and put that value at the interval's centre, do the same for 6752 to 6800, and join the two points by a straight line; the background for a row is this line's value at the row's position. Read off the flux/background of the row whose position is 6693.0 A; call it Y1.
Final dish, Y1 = 1.02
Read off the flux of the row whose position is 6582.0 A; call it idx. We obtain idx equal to 57.3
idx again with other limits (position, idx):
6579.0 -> 56.7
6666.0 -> 55.3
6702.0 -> 56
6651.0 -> 57.1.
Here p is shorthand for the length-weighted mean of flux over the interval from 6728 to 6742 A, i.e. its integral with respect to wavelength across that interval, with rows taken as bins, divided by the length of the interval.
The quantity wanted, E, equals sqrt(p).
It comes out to 7.38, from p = 54.5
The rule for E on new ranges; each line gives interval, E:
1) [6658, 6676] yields 7.46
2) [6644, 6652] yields 7.52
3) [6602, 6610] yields 7.51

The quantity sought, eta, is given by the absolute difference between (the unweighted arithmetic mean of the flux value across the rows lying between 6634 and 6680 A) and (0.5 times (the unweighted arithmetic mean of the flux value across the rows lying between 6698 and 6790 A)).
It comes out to 28.6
